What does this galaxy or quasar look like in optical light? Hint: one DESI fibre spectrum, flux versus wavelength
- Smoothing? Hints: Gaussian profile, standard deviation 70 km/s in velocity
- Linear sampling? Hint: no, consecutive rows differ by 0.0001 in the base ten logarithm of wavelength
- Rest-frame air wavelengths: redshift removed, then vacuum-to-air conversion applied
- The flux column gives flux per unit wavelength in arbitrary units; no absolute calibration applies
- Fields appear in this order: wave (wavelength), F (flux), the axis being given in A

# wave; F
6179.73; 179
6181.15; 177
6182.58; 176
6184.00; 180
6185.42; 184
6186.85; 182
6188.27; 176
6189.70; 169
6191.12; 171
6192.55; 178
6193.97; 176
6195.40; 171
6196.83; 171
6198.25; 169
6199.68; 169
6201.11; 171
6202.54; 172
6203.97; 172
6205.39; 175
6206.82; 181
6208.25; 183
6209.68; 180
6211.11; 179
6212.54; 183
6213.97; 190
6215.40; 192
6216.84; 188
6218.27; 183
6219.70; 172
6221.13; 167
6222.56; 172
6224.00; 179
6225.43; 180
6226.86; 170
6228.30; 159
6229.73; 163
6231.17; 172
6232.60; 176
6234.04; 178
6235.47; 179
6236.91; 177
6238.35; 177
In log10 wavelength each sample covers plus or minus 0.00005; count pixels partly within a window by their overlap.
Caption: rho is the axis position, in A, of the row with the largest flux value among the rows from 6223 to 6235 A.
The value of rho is 6225.43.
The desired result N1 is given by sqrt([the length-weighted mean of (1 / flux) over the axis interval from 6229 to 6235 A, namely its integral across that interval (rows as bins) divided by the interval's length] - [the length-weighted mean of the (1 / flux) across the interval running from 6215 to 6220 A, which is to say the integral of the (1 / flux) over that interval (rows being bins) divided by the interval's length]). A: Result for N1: 0.019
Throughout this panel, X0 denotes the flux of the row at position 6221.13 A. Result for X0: 167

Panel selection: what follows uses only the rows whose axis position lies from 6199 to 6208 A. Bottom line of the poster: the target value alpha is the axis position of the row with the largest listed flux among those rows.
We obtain 6206.82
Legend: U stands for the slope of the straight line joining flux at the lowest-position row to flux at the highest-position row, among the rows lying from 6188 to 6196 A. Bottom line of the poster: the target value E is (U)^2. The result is 0.5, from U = -0.7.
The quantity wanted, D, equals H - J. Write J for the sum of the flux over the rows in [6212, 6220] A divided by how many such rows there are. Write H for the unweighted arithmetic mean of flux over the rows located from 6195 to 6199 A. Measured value -14.3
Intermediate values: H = 170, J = 185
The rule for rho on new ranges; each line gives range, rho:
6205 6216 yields 6215.40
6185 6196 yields 6185.42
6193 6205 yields 6193.97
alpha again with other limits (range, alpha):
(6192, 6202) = 6192.55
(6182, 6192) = 6185.42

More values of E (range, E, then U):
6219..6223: 0.0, 0.0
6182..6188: 2.0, 1.4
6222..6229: 5.1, -2.3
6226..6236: 1.1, 1.0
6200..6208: 3.1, 1.8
